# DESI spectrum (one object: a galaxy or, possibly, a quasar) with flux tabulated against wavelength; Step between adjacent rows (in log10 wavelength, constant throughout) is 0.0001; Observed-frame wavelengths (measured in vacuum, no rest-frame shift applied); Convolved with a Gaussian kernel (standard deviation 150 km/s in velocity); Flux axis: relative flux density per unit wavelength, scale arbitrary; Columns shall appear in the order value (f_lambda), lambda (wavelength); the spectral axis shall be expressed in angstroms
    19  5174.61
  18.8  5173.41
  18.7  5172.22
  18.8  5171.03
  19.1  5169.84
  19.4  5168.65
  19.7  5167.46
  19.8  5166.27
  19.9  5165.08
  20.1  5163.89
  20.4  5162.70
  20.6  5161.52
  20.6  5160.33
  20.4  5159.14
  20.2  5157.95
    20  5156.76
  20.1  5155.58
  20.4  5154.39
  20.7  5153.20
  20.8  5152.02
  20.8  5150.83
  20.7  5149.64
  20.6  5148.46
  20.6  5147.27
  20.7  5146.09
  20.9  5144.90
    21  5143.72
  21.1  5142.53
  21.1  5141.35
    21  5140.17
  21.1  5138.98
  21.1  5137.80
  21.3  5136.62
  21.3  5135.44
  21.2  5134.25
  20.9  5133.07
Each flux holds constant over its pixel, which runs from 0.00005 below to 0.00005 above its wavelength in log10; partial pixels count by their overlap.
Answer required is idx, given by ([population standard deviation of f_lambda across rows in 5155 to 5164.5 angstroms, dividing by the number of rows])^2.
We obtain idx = 0.05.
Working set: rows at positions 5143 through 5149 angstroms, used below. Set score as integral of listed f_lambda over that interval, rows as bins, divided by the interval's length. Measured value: 20.7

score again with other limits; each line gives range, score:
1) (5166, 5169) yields 19.6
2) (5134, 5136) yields 21.2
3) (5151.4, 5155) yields 20.6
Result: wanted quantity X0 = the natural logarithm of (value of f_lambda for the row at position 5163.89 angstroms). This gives 3.00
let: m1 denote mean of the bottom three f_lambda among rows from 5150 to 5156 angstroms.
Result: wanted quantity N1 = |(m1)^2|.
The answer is 416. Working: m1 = 20.4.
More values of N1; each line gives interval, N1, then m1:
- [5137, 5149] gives 426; 20.6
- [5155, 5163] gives 404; 20.1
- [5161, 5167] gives 397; 19.9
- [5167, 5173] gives 356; 18.9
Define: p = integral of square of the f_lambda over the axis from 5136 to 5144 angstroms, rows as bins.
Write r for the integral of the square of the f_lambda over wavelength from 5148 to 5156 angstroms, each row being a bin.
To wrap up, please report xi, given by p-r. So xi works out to 172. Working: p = 3565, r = 3393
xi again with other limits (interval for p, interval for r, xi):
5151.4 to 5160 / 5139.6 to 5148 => -102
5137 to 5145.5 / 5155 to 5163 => 458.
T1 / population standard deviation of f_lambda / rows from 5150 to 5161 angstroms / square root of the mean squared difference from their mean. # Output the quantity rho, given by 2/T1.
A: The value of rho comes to 7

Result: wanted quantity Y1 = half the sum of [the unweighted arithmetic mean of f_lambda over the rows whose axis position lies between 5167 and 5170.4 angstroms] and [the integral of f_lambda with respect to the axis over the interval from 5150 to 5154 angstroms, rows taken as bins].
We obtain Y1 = 51.1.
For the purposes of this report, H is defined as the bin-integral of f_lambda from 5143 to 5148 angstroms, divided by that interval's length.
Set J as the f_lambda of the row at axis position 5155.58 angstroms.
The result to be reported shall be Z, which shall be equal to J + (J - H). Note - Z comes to 19.4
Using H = 20.8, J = 20.1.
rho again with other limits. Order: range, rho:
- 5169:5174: 13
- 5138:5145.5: 27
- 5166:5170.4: 7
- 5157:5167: 7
